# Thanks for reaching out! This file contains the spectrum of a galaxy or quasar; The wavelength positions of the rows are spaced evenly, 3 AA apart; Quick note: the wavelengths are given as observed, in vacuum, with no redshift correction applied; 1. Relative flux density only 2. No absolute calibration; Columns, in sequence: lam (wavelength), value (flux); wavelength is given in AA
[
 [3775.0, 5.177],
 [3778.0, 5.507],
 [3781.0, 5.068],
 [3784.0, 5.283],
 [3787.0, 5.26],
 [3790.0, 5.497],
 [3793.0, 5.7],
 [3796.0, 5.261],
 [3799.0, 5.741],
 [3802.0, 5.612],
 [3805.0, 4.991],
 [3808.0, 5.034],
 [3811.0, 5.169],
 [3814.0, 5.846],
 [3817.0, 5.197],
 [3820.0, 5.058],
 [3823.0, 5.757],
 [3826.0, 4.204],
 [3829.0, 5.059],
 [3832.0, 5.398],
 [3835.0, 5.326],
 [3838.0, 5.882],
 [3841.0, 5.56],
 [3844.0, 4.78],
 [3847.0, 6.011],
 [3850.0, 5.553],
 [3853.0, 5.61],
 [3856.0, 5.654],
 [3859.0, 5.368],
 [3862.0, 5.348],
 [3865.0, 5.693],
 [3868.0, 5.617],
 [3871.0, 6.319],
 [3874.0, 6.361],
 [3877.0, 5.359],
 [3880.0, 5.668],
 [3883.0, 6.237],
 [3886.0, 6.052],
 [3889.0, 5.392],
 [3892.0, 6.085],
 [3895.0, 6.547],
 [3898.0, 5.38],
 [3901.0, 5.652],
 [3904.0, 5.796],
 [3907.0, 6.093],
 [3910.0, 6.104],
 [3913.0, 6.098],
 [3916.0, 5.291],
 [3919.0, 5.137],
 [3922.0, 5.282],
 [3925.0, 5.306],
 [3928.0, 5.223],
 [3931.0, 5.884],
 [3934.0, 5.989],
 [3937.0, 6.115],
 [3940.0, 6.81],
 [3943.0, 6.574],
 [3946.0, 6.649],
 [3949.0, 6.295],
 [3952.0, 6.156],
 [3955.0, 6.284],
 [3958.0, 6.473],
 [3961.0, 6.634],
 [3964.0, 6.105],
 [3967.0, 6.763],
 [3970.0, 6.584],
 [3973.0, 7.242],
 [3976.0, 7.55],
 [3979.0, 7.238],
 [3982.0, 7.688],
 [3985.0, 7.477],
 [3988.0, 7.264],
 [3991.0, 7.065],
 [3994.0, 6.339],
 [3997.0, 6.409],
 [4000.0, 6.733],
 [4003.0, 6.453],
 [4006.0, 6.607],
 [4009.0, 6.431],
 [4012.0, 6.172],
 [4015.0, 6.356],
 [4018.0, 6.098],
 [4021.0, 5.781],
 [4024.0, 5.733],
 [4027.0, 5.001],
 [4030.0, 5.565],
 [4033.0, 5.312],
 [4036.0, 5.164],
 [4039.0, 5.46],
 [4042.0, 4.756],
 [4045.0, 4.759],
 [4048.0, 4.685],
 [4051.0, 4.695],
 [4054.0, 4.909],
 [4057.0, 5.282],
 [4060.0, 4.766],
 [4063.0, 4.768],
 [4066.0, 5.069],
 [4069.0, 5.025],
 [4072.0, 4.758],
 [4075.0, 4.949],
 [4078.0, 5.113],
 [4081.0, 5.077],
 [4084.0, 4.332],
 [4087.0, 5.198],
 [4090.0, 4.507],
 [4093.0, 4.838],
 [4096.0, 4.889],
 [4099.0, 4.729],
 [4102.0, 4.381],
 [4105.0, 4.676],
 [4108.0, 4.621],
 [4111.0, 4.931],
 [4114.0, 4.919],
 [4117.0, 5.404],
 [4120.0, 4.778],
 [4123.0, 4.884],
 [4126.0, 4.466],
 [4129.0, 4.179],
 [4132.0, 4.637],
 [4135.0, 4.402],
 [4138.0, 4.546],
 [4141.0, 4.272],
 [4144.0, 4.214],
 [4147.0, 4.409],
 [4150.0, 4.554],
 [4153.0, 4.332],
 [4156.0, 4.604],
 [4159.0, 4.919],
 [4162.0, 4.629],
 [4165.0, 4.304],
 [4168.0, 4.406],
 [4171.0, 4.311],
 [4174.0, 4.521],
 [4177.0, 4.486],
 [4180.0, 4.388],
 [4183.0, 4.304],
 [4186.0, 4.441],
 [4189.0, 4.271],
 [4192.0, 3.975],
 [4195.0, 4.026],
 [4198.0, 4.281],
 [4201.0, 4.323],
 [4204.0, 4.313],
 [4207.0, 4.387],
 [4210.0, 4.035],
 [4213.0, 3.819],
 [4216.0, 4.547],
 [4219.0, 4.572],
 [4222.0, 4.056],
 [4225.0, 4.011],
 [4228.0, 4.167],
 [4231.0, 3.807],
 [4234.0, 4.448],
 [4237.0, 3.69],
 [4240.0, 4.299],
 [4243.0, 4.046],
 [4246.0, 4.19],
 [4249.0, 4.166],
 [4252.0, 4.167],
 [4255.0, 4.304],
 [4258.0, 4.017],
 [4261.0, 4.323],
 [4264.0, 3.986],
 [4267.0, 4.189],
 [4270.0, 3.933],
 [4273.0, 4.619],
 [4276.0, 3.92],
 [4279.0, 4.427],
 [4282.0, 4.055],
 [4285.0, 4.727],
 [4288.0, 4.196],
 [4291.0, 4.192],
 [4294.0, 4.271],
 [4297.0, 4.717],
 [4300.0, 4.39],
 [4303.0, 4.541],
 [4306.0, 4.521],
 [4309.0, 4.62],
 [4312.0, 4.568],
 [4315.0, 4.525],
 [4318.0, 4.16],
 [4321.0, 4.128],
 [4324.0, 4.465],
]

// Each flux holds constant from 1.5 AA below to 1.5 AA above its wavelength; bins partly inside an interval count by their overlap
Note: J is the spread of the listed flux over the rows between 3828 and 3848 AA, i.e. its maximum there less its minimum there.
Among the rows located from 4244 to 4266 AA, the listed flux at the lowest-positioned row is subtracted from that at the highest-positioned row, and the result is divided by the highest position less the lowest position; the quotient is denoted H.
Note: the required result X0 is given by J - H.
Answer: 1.2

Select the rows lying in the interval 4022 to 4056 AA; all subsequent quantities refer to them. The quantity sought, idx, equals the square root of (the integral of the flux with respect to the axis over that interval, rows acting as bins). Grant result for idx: 13.2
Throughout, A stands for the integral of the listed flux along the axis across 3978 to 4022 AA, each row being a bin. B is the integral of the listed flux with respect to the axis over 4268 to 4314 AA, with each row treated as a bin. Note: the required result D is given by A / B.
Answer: 1.46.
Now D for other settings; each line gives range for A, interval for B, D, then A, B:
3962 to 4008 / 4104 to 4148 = 1.56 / 317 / 203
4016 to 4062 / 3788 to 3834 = 0.98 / 239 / 244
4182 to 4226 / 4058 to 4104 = 0.84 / 186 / 222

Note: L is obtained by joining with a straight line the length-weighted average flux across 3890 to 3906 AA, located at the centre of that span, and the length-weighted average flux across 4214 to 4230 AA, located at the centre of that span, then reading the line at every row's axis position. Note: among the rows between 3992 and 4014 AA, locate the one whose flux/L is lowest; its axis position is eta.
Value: 4012.0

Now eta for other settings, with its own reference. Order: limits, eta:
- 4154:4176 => 4165.0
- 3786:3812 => 3805.0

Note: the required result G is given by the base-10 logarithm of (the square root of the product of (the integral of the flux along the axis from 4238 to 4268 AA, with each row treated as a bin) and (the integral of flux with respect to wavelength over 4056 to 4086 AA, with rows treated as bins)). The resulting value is 2.13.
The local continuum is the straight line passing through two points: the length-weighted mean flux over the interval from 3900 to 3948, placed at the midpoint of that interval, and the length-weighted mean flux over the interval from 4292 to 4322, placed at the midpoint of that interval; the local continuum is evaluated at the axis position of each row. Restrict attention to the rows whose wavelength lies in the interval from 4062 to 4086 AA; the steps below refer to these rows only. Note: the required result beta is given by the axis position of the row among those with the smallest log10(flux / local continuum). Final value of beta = 4084.0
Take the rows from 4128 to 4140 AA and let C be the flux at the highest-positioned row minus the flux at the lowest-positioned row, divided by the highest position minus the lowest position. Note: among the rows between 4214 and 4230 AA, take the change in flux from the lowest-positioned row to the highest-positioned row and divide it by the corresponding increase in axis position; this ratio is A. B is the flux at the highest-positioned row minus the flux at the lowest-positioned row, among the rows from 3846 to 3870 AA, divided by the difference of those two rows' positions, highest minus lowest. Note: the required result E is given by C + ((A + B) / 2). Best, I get 0.016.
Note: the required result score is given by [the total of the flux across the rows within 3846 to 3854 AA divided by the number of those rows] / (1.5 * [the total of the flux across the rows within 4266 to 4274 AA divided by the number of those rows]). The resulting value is 0.9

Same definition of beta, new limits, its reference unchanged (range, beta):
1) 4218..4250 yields 4237.0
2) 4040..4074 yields 4048.0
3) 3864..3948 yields 3919.0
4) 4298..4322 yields 4321.0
